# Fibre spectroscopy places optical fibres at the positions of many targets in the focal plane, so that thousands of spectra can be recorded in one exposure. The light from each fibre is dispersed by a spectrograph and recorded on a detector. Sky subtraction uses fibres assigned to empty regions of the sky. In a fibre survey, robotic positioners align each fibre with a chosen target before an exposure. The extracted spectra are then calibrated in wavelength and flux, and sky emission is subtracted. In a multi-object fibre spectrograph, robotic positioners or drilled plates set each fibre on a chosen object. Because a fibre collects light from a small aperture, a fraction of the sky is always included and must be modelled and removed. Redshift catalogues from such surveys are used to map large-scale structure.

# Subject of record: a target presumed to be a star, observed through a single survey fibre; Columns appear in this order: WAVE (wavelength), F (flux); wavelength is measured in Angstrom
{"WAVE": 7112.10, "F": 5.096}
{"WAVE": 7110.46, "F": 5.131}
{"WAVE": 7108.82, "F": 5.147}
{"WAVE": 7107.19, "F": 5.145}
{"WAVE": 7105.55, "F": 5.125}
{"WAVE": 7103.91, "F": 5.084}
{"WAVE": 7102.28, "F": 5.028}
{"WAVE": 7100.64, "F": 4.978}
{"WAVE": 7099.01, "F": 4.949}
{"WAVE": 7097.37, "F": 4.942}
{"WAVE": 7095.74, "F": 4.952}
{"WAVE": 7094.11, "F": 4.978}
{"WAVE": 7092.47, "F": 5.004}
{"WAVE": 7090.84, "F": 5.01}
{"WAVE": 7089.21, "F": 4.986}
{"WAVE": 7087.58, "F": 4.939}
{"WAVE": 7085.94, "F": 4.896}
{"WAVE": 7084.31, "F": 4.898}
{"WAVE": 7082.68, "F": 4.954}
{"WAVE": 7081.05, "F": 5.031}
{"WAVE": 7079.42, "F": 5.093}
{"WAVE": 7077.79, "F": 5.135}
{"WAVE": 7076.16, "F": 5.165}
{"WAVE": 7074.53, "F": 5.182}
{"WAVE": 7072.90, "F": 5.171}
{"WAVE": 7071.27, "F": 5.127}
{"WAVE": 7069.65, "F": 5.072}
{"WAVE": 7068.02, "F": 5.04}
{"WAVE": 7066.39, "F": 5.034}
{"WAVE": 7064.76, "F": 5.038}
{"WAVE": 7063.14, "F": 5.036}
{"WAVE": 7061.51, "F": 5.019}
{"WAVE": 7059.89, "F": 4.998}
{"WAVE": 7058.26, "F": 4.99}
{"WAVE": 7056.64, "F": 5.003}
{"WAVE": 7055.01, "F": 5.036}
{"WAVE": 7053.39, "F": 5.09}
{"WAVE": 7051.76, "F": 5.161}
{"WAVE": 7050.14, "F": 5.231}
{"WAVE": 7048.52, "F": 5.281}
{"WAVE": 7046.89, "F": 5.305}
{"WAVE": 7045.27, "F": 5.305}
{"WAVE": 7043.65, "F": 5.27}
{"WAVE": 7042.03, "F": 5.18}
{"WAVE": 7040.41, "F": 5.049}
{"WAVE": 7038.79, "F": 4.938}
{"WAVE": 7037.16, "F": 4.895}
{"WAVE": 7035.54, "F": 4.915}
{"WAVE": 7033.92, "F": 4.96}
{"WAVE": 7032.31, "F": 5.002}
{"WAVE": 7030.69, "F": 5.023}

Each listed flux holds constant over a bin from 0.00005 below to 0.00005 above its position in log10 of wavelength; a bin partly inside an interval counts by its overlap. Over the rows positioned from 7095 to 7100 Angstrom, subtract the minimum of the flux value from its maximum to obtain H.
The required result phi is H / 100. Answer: 0.0001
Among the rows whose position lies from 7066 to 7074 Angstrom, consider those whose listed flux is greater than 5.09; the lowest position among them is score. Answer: 7071.27 Angstrom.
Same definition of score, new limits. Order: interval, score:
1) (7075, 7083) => 7076.16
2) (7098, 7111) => 7105.55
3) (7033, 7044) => 7042.03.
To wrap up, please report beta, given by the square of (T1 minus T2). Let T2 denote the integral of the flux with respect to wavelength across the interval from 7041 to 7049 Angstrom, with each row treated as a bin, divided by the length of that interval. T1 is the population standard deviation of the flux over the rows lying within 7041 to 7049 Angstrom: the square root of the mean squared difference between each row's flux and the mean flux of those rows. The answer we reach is 27.2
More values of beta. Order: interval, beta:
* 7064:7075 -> 25.3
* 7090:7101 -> 24.5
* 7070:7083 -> 25.4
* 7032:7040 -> 24.1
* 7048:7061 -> 24.9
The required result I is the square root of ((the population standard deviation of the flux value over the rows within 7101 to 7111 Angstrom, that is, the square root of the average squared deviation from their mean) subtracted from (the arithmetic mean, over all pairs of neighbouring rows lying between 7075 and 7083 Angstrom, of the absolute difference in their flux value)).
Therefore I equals 0.103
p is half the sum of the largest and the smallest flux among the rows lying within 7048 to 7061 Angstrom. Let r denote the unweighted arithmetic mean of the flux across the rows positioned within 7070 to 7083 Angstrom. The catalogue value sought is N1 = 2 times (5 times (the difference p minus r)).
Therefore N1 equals 0.28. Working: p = 5.14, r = 5.11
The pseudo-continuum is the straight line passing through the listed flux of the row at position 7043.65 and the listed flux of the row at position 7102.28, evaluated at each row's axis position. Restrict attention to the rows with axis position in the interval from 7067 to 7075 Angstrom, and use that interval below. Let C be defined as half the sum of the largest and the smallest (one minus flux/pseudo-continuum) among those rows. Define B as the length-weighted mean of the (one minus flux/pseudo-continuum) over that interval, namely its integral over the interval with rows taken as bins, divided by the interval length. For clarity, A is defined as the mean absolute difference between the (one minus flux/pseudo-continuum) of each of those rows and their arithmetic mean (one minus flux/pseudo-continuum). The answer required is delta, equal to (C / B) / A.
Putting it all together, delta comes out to 92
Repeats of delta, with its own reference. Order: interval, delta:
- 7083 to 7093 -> 95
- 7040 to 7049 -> 198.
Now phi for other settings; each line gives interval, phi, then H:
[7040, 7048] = 0.0026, 0.26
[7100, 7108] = 0.0017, 0.17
